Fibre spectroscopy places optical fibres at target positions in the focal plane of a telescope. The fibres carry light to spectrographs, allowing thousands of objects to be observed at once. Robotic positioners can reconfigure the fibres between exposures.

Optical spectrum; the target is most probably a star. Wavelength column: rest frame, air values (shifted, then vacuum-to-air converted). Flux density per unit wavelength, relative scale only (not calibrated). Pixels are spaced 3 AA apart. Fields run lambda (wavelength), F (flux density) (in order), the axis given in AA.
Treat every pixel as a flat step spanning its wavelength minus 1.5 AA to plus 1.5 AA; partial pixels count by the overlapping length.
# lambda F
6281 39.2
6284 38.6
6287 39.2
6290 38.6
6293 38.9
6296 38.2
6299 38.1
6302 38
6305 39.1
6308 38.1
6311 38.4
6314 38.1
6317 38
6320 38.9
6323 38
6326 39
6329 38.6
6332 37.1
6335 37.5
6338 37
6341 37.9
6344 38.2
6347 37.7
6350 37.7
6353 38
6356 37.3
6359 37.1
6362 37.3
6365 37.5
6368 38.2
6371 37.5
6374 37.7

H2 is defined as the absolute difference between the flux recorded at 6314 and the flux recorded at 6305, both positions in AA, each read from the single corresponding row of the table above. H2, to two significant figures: 1.0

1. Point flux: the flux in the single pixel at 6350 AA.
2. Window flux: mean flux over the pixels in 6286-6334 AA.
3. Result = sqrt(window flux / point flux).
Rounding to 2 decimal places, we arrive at 1.01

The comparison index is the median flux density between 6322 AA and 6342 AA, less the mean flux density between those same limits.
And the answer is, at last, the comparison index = 0.03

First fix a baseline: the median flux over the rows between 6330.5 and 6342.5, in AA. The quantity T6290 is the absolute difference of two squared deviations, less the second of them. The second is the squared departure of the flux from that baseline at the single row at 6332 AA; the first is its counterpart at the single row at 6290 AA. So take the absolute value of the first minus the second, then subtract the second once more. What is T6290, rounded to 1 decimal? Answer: 1.6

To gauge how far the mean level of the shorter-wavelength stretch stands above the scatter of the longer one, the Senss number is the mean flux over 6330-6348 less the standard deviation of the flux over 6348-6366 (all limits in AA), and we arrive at 37.3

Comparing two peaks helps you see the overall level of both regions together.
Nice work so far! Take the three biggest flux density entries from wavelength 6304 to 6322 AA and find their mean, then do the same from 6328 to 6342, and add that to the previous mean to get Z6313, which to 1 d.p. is 76.8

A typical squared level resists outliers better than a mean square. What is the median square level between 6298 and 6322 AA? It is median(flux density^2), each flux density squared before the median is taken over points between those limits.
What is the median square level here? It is 1452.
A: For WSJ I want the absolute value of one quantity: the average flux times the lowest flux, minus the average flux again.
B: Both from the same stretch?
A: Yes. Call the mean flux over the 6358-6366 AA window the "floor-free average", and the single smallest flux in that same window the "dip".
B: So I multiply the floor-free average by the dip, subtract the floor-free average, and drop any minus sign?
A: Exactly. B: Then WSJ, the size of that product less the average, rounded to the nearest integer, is 1347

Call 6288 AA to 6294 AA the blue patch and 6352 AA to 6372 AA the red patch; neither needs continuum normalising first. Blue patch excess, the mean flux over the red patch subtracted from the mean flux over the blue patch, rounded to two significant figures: 1.2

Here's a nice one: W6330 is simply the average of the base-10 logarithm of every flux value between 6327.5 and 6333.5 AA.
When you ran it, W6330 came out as 1.58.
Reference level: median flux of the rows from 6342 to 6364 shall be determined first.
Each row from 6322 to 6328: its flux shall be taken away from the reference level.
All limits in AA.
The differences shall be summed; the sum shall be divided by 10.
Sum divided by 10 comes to -0.16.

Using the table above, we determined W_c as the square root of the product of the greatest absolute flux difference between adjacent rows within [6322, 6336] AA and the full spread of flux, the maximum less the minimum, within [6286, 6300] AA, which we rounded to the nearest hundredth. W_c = 1.28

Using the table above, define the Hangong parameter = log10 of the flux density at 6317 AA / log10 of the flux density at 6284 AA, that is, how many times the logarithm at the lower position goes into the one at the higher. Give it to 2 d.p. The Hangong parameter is 1.00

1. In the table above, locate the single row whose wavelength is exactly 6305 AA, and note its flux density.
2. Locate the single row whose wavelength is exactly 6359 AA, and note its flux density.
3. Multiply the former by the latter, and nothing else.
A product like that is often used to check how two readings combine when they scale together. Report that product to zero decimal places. 1451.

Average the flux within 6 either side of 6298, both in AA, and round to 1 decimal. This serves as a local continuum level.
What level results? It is 38.3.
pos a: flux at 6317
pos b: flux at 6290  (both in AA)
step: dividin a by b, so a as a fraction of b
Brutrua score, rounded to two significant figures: 0.98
